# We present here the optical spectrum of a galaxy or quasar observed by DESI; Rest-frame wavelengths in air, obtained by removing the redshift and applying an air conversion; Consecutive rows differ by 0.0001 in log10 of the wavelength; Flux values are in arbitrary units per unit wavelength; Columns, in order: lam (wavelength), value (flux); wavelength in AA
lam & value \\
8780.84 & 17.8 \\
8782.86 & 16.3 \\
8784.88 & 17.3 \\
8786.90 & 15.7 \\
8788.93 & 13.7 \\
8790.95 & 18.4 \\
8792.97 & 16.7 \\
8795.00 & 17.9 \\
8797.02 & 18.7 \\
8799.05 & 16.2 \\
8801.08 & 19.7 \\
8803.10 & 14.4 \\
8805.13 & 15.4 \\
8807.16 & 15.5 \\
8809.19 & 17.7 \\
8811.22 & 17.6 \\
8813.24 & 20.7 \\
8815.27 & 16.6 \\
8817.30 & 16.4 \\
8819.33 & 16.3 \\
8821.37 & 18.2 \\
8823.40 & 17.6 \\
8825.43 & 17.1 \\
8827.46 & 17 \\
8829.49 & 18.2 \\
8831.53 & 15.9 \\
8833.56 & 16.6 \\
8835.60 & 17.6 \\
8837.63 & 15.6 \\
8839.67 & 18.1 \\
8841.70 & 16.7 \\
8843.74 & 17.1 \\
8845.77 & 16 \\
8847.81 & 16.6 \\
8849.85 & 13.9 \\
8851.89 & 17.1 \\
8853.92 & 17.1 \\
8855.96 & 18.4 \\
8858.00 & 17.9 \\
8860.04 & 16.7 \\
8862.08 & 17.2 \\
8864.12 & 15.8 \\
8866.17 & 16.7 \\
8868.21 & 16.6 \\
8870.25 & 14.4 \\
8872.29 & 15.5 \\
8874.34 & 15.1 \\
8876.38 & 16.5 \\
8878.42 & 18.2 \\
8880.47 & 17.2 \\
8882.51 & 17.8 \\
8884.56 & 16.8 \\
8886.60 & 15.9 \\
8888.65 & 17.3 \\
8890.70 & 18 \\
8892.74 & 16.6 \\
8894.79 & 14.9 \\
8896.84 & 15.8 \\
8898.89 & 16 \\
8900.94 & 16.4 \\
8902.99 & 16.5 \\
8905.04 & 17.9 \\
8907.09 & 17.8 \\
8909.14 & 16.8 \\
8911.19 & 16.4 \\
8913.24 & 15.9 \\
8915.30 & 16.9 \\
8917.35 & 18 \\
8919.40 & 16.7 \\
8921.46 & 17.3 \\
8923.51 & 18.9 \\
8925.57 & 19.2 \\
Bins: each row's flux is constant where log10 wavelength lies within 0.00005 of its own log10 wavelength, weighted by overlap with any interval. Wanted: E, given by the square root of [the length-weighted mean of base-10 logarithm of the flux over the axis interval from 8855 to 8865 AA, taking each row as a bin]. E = 1.11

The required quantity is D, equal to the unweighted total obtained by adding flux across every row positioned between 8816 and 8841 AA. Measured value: 205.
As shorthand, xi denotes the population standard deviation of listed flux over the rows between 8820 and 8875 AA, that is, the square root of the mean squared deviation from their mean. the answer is 1.12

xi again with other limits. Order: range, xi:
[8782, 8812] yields 1.60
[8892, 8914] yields 0.82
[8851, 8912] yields 0.98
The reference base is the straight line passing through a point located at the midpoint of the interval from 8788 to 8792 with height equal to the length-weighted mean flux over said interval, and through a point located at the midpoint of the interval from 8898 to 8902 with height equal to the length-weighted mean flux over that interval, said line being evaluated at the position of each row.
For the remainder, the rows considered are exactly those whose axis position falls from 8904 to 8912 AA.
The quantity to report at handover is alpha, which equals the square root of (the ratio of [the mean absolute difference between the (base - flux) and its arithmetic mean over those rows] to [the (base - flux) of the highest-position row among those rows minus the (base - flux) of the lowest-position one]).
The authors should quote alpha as 0.65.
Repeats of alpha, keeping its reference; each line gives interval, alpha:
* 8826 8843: 1.57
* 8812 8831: 0.63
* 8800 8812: 0.88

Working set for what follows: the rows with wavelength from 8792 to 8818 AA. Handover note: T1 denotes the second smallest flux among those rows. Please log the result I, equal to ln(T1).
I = 2.73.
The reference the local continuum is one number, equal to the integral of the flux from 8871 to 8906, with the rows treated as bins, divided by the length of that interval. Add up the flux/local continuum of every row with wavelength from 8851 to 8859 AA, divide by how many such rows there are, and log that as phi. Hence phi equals 1.06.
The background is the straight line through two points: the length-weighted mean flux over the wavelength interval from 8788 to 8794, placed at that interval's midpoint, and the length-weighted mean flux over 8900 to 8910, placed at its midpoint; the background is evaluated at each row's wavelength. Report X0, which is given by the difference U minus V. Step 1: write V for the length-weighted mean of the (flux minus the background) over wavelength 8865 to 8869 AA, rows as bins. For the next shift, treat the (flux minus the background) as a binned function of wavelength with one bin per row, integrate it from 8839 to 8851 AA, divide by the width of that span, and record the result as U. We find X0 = -0.1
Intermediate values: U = -0.3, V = -0.2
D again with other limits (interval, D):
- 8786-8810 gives 200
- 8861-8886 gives 198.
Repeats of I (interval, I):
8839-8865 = 2.76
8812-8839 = 2.77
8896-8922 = 2.77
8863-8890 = 2.71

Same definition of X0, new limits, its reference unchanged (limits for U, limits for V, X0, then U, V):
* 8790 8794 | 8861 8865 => 1.5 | 1.2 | -0.3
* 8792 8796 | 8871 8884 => 1.2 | 1.0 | -0.2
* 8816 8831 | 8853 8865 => 0.2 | 0.7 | 0.4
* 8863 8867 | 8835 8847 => -0.7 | -0.6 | 0.2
